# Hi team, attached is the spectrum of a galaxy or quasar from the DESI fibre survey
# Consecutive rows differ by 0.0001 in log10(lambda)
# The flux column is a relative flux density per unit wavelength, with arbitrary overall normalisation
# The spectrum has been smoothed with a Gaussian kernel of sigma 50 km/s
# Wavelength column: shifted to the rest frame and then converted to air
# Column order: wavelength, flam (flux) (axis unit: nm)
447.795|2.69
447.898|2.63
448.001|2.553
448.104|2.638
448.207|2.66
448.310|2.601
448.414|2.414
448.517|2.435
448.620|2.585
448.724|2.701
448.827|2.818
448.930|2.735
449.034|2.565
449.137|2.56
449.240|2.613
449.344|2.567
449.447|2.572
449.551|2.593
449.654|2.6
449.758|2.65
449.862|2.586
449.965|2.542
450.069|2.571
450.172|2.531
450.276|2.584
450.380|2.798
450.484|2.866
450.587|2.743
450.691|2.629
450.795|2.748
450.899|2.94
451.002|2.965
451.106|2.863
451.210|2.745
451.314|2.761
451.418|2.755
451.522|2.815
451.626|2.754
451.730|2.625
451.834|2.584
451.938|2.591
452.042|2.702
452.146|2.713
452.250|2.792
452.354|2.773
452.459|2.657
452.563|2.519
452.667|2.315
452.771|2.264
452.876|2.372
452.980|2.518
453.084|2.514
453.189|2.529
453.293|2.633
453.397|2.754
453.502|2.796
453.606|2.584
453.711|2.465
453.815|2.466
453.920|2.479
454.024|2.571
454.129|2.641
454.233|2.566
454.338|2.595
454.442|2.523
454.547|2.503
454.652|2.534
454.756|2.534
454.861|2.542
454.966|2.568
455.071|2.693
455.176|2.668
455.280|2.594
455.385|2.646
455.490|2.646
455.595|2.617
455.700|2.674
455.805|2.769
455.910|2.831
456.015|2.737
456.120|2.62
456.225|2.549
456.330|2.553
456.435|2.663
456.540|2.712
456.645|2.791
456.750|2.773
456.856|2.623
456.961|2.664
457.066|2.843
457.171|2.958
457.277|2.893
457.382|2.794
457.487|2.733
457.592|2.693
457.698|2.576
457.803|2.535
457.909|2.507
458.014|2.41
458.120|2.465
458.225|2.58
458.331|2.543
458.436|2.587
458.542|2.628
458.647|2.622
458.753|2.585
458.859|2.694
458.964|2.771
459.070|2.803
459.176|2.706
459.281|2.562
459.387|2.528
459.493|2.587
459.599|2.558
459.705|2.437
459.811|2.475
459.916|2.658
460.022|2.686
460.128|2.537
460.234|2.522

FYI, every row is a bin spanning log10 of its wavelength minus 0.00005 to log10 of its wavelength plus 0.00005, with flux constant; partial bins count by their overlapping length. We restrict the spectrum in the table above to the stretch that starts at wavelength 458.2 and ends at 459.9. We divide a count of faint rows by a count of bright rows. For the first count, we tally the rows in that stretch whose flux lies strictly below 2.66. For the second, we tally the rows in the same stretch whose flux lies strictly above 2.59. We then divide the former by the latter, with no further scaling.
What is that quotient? 2.0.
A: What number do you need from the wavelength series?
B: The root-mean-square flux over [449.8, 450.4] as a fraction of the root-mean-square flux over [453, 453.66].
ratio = 0.987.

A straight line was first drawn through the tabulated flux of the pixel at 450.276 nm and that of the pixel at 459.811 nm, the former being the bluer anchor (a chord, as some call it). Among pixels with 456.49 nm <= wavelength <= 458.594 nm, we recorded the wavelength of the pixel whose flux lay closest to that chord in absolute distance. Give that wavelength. 457.909 nm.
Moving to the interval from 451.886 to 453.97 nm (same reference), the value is 453.189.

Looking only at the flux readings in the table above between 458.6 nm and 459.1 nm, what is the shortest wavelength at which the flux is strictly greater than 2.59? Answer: 458.647 nm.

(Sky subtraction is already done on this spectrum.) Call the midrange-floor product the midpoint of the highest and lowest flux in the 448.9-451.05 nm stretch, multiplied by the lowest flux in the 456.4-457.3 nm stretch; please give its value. 7.21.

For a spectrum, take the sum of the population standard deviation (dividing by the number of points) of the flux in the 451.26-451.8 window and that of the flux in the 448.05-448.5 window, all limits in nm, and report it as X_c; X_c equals 0.160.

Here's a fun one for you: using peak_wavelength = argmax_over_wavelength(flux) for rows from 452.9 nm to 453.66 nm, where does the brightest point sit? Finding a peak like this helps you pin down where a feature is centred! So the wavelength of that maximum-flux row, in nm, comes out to 453.502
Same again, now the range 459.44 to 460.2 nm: 460.022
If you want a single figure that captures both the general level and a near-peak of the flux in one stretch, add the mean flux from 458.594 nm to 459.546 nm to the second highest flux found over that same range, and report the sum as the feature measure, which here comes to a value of 5.42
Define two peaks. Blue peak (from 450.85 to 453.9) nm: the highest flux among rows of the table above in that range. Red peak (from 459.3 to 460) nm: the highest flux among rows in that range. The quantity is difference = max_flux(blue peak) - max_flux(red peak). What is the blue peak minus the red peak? 0.31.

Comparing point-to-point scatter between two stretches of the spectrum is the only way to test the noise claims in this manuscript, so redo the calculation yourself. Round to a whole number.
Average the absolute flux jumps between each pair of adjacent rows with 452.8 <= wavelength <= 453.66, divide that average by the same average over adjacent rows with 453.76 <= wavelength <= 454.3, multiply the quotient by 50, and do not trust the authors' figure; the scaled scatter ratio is 74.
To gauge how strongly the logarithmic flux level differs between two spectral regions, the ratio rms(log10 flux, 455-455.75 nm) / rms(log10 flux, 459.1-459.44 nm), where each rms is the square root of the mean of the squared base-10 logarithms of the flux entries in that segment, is 1.02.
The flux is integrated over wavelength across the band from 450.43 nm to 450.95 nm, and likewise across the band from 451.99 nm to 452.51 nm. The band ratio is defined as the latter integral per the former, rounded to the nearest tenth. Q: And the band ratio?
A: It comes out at 1.0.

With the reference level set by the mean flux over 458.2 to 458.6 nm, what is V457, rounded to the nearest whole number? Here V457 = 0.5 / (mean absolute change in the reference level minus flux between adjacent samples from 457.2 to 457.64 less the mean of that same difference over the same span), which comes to 2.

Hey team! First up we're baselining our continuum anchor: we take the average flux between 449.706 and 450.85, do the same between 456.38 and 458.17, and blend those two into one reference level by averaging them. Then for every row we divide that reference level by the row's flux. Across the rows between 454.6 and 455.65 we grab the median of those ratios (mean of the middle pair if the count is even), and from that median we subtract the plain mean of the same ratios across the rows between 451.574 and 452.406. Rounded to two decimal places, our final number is 0.03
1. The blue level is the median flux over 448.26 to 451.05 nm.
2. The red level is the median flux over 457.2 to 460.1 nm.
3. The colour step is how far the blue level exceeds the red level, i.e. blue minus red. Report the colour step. 0.013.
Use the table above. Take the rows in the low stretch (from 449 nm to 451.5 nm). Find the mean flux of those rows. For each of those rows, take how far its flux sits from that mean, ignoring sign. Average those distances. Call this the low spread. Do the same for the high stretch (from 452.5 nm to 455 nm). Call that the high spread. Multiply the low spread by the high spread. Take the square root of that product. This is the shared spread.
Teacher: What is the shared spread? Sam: 0.094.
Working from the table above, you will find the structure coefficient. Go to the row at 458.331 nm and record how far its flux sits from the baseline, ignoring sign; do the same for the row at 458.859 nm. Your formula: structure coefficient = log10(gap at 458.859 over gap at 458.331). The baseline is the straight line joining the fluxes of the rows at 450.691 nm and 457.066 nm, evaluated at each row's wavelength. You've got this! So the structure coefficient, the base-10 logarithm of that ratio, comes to -0.21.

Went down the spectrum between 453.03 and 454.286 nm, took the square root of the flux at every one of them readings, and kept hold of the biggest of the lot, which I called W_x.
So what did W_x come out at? 1.67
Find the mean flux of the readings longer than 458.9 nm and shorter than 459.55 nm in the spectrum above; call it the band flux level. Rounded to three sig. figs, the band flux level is 2.66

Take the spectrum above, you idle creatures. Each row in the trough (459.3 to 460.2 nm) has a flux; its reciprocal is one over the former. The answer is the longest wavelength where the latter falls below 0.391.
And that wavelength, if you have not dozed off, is 460.022 nm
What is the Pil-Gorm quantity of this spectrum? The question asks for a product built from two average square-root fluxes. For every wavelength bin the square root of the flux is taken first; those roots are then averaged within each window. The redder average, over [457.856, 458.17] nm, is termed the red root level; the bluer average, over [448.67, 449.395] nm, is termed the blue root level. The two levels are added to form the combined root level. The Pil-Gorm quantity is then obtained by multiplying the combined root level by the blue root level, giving 5.20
